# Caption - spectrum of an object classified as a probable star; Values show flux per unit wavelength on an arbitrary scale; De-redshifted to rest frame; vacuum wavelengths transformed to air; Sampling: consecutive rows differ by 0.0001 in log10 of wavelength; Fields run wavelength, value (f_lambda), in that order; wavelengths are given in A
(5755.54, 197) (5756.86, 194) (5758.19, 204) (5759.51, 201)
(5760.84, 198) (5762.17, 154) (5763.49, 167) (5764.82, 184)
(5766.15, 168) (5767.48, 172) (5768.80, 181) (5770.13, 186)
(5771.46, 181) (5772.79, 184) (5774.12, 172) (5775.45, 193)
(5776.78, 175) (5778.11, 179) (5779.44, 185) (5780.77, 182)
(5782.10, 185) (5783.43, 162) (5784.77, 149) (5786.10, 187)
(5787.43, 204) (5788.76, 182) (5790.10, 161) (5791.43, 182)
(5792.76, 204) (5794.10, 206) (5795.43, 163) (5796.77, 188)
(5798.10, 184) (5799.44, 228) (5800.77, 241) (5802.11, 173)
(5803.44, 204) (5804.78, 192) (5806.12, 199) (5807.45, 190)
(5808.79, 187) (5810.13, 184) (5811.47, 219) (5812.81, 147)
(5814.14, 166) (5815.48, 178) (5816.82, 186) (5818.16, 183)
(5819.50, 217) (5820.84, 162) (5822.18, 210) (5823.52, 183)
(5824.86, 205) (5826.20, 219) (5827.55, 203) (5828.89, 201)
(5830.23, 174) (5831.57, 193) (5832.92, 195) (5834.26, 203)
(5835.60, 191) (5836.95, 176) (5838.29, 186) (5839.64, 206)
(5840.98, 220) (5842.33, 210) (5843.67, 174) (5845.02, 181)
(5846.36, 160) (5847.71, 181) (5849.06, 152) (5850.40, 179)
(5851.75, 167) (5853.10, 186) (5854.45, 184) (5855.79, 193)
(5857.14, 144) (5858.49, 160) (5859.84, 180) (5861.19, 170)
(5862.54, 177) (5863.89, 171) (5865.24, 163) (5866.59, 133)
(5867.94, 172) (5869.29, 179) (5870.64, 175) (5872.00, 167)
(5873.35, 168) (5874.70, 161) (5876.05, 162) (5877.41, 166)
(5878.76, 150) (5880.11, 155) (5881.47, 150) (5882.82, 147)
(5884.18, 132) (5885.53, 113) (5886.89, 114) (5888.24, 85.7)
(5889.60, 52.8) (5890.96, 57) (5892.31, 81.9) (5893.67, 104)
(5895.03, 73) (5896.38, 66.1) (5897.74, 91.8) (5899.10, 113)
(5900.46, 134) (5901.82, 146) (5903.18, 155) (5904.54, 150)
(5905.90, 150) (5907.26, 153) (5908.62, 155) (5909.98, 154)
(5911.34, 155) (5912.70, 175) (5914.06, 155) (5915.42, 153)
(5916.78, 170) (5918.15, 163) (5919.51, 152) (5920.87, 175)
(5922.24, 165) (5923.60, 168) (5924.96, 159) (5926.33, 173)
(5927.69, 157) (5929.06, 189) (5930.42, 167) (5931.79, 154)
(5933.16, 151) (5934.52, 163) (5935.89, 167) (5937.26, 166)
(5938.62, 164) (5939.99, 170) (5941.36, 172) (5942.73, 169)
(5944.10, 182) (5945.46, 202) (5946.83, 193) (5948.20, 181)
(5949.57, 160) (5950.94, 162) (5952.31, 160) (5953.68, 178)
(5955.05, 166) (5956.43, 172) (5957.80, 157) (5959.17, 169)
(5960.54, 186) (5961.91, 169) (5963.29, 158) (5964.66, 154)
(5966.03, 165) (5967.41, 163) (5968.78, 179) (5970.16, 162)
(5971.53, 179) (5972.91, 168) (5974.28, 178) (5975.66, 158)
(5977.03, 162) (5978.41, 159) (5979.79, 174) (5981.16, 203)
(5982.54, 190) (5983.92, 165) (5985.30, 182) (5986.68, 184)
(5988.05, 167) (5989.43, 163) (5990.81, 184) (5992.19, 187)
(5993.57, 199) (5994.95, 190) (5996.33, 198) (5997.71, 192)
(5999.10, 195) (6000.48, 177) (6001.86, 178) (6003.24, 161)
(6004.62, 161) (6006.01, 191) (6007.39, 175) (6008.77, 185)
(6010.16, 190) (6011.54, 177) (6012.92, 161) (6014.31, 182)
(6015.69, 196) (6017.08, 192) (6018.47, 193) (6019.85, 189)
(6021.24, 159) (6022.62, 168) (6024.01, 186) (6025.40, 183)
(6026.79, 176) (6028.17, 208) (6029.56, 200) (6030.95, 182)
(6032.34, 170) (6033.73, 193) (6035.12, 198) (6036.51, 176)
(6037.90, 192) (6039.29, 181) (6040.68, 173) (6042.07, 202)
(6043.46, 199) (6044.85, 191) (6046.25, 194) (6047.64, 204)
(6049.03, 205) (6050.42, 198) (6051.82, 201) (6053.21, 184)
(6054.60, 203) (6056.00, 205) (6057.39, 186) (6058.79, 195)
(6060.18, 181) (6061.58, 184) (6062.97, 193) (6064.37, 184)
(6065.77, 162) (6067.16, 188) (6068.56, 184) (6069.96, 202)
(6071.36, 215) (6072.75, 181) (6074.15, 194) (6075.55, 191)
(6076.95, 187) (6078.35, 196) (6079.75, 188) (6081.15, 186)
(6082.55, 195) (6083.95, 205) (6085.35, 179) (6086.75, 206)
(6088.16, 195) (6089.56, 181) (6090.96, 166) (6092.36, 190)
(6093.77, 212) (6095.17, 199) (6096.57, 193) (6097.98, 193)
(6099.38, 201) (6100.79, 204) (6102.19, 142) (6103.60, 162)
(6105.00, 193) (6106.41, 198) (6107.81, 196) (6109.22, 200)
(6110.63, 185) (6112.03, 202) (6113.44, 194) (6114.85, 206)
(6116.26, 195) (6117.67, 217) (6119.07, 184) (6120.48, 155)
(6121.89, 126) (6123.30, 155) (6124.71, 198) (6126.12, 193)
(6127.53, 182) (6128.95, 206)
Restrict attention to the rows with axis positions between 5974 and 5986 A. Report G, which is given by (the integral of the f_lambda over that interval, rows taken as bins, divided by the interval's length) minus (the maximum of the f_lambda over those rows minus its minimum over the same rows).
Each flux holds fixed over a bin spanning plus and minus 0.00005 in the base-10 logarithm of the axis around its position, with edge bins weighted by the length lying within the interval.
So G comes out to 129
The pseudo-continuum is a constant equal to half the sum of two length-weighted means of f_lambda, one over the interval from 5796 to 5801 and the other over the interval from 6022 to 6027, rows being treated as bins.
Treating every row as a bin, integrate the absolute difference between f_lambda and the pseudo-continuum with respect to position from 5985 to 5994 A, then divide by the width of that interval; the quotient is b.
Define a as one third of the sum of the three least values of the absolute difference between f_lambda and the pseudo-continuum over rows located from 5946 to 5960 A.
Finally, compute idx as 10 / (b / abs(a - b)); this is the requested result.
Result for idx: 3.6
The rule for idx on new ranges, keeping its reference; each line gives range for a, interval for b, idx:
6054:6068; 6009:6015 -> 8.3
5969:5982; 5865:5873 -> 5.3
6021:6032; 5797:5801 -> 7.0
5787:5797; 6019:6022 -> 5.2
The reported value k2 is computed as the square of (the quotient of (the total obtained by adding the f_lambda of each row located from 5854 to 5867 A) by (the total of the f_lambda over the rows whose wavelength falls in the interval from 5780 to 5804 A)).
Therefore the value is 0.24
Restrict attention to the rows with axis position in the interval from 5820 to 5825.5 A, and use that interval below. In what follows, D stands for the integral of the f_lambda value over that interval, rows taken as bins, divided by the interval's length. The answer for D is 190.8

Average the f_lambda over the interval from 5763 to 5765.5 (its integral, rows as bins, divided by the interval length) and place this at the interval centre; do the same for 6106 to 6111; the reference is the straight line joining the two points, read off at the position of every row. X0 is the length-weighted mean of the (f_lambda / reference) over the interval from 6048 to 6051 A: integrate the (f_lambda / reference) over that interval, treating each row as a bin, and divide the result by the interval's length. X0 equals 1.05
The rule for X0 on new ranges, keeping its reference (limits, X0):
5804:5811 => 1.07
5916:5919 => 0.90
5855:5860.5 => 0.94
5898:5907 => 0.76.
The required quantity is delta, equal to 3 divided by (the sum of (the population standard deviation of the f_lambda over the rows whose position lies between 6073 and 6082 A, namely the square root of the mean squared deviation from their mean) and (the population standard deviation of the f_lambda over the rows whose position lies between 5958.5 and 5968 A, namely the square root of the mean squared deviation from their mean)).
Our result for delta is 0.23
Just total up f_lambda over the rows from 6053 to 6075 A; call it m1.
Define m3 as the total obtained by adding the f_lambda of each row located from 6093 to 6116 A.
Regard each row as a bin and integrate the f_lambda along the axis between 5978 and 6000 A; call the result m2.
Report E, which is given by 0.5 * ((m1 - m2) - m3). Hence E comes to -2038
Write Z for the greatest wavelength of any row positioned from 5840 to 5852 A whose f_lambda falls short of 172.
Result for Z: 5851.75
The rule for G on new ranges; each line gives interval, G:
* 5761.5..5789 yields 123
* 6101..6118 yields 116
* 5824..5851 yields 122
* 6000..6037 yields 133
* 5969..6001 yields 134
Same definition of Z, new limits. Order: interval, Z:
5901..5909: 5908.62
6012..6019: 6012.92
